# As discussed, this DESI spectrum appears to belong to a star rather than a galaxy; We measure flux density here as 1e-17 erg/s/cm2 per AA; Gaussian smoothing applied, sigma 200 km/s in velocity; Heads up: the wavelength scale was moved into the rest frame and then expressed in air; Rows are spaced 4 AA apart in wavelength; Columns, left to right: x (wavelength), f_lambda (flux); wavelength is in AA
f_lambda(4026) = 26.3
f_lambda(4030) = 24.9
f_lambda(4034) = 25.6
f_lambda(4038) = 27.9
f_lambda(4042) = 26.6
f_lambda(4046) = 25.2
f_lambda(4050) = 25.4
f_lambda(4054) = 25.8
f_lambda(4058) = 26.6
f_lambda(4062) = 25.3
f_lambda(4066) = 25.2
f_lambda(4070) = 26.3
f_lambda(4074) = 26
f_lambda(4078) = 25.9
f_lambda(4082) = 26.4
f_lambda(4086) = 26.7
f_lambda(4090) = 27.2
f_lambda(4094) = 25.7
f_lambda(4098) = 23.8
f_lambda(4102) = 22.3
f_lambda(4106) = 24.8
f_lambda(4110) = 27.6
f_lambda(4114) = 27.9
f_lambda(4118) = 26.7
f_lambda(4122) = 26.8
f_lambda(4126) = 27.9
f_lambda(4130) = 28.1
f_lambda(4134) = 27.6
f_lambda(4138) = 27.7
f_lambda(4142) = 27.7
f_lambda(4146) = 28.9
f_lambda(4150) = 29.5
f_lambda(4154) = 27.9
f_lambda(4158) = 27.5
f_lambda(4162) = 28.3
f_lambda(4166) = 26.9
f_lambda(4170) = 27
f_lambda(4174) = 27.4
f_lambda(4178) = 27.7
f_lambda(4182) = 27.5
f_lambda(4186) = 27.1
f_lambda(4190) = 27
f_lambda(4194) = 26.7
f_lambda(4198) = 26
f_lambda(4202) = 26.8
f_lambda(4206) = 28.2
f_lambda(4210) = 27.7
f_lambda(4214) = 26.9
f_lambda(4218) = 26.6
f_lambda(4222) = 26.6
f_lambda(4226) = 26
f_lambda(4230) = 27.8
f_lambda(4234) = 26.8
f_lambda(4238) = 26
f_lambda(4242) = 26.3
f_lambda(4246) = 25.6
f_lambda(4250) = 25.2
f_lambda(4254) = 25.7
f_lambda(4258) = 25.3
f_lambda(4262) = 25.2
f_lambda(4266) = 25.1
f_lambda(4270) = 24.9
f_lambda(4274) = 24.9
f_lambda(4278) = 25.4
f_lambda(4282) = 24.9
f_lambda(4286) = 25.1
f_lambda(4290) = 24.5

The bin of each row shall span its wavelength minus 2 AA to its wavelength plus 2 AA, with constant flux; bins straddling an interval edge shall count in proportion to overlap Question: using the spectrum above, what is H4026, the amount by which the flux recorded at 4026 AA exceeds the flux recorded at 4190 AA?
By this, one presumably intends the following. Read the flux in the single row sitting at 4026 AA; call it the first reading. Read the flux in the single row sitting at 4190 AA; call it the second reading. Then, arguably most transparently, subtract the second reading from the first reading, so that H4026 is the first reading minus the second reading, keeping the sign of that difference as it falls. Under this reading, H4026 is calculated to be -0.7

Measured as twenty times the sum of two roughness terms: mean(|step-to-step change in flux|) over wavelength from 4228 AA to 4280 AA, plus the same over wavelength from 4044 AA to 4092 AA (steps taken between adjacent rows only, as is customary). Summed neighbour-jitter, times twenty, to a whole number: 19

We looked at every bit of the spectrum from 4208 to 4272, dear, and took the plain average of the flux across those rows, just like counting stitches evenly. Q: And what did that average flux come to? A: 26.1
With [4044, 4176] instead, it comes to 26.7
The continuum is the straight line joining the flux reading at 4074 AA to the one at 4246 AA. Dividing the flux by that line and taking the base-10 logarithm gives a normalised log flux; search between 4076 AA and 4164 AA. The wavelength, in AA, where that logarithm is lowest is 4102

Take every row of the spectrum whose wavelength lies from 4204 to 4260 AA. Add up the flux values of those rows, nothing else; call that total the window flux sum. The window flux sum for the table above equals 371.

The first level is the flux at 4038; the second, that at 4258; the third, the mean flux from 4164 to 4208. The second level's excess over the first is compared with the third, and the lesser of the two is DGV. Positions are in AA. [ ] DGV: -2.6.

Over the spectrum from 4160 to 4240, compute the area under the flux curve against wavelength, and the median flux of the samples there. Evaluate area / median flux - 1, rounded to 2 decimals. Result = 79.30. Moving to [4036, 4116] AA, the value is 78.94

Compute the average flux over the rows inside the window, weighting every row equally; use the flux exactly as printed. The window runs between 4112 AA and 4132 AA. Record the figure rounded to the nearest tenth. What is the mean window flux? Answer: 27.5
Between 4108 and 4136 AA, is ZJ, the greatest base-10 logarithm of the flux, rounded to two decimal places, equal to 1.45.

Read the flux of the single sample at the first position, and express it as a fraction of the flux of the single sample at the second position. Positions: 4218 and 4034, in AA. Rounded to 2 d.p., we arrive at 1.04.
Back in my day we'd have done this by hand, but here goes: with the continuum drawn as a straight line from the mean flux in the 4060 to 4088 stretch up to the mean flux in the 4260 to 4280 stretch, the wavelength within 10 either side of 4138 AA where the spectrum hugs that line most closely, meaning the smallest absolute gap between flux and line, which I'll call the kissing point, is 4134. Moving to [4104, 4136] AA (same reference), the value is 4118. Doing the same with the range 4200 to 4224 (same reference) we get 4218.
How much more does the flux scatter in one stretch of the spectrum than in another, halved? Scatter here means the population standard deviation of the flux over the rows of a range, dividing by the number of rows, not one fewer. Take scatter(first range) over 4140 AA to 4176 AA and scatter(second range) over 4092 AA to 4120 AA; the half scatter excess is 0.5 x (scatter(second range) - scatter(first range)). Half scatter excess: 0.54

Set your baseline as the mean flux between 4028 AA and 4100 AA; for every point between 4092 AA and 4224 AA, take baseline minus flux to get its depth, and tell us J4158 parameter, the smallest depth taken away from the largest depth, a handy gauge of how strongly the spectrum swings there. 7.2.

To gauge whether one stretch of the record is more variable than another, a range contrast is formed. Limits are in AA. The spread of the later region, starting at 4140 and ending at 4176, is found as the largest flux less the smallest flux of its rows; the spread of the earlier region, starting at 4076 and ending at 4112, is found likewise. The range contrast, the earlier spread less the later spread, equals 2.7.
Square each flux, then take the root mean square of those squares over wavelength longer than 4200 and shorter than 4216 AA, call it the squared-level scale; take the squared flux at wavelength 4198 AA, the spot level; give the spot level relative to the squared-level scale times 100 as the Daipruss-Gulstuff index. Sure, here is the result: 90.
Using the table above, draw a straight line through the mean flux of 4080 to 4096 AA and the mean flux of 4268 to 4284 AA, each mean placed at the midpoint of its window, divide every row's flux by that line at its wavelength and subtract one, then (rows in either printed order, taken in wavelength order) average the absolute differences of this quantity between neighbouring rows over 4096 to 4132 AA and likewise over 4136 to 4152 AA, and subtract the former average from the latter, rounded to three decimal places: -0.022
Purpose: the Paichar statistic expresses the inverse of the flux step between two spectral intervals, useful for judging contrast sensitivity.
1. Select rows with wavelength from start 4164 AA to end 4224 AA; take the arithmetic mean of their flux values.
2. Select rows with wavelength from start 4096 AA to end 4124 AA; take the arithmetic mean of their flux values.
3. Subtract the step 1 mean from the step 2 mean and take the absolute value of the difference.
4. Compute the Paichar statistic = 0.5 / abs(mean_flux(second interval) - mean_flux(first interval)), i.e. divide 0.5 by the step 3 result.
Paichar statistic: 0.36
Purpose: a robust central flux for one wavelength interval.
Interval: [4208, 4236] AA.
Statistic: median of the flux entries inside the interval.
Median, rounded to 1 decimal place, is 26.8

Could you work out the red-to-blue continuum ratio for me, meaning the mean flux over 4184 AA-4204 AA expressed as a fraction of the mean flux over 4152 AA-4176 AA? 0.972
